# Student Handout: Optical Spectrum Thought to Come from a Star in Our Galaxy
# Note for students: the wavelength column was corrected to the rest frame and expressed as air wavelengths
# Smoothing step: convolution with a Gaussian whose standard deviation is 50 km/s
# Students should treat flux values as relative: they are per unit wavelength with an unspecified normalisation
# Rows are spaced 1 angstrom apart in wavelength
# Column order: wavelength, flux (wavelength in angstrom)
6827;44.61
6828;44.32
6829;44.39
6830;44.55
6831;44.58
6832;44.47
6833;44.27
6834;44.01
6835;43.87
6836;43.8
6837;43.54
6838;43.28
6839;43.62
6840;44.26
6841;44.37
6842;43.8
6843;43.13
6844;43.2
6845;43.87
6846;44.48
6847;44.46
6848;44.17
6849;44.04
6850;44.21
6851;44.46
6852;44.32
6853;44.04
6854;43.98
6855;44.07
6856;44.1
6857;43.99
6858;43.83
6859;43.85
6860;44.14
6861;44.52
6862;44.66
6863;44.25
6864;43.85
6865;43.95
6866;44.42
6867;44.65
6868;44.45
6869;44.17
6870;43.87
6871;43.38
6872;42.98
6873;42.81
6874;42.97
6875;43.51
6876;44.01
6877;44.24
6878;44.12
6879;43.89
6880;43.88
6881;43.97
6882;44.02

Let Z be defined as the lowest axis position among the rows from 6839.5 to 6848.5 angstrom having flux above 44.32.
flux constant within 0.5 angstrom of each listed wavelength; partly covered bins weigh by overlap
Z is 6841 angstrom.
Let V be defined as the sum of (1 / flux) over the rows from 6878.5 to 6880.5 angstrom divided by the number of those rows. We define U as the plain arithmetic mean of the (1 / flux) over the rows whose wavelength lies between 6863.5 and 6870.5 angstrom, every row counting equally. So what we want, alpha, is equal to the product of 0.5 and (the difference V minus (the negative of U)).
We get 0.0227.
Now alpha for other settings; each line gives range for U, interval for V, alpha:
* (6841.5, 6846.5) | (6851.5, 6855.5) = 0.0228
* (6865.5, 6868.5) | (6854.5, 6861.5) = 0.0226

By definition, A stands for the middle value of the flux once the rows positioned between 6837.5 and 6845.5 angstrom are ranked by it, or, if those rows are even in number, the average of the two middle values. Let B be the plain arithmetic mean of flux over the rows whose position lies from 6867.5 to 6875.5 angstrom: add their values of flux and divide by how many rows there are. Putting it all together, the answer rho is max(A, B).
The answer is 43.71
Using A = 43.7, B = 43.5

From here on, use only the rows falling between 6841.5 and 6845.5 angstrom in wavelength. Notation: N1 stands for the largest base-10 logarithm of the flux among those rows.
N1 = 1.642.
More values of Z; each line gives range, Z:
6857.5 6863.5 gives 6861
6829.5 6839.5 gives 6830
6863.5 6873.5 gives 6866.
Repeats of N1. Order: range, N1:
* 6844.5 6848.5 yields 1.648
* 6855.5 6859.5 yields 1.644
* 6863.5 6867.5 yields 1.650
